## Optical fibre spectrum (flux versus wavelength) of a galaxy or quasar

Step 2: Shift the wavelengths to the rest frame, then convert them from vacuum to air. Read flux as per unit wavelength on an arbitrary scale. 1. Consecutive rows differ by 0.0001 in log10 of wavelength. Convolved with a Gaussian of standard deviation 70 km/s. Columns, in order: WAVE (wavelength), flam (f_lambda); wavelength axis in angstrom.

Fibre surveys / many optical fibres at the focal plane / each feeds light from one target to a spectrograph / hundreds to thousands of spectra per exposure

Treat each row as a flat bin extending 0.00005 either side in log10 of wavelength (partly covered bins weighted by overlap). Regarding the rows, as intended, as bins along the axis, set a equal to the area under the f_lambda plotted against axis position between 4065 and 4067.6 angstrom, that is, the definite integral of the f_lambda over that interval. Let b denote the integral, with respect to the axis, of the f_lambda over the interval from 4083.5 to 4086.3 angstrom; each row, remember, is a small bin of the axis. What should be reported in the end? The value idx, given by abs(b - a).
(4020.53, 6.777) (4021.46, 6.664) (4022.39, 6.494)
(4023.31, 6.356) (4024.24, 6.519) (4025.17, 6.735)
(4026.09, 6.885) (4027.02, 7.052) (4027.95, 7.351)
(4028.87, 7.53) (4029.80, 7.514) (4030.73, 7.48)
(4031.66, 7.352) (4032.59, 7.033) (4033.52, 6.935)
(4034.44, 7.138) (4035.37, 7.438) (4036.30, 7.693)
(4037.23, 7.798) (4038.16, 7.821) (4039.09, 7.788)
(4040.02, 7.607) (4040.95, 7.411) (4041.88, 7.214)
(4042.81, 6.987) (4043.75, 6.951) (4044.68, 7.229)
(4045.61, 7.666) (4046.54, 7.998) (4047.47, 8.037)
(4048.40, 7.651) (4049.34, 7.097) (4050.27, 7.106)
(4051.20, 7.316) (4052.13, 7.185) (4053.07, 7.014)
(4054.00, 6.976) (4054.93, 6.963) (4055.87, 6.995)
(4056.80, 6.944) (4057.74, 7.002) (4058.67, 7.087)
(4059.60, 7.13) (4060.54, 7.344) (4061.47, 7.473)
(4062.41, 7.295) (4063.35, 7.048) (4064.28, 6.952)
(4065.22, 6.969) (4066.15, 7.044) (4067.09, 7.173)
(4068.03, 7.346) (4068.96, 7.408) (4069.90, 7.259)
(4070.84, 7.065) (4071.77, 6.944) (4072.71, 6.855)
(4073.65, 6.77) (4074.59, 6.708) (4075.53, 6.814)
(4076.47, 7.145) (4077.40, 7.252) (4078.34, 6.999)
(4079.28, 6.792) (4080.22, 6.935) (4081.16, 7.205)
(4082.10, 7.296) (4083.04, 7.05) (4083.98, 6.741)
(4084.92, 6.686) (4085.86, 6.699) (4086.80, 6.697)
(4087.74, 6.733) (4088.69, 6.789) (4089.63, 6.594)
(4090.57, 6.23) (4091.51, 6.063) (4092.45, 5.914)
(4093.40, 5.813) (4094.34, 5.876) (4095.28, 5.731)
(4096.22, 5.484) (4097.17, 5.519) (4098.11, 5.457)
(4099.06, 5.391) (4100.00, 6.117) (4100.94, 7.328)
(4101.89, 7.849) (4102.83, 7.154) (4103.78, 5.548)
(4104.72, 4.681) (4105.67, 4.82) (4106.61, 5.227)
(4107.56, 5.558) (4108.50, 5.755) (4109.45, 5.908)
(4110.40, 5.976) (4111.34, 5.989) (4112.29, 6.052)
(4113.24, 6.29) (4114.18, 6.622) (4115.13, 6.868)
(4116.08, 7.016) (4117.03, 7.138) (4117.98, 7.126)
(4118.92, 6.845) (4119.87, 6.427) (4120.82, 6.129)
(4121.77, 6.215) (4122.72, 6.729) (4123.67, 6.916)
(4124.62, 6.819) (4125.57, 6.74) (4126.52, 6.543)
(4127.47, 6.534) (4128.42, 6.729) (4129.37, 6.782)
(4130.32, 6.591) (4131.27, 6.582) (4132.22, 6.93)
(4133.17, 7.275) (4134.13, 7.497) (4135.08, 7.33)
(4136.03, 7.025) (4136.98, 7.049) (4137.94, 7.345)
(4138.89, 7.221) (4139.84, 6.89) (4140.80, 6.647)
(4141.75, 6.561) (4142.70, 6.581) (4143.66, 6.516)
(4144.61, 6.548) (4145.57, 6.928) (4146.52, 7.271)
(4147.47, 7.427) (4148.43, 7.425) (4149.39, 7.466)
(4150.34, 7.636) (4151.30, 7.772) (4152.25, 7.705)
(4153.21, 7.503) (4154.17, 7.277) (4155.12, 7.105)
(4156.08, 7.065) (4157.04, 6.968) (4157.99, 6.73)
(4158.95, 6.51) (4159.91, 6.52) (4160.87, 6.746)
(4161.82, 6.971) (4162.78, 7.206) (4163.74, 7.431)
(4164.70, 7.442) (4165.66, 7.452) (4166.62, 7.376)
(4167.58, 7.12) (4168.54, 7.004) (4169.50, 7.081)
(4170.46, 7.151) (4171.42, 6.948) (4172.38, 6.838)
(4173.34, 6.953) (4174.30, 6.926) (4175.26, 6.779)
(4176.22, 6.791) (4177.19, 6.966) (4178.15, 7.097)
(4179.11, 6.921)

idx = 0.41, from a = 18.4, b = 18.8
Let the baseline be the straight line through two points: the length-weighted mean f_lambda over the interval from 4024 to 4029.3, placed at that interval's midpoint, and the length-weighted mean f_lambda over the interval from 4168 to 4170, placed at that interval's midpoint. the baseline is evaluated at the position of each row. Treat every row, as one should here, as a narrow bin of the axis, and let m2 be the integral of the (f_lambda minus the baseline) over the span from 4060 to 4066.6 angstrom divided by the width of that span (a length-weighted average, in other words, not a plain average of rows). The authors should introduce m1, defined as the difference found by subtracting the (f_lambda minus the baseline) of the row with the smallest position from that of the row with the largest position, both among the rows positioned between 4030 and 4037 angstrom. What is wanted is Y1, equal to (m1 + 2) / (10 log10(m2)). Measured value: -0.2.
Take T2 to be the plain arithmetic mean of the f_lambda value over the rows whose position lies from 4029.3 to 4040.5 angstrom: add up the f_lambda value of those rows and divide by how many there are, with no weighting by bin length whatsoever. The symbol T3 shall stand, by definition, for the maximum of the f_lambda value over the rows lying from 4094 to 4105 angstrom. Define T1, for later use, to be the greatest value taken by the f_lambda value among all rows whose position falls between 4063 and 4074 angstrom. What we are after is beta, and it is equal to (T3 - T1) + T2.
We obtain 7.9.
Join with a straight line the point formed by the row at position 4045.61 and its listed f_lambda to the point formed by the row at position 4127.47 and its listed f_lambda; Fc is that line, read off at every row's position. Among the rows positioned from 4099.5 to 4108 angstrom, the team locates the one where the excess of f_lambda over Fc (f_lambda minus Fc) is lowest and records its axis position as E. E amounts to 4104.72 angstrom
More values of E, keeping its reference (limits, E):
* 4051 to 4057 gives 4054.93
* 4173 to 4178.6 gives 4175.26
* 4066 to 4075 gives 4074.59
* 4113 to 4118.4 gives 4113.24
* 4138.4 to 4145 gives 4143.66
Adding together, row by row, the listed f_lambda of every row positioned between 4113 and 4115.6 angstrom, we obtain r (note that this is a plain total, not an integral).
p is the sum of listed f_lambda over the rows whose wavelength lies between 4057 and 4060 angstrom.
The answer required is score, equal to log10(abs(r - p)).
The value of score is 0.2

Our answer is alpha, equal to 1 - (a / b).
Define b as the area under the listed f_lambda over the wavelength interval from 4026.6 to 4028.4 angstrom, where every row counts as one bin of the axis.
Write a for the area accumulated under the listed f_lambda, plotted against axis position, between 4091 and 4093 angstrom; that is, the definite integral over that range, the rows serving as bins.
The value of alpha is 0.08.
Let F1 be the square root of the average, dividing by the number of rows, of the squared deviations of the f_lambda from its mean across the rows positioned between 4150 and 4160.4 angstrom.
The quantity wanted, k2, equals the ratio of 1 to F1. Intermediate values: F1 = 0.44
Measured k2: 2.3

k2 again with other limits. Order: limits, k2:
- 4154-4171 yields 3.5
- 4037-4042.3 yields 4.4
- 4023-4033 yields 2.5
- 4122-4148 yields 3.3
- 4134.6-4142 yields 3.6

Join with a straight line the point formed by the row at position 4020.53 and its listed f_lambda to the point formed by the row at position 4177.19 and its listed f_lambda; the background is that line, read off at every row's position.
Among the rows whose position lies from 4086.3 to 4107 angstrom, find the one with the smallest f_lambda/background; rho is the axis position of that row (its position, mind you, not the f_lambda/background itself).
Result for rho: 4104.72 angstrom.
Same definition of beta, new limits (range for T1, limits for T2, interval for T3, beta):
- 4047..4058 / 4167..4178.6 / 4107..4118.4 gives 6.1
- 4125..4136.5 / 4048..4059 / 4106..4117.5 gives 6.8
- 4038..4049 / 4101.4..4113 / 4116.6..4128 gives 5.0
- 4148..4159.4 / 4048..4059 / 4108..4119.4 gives 6.5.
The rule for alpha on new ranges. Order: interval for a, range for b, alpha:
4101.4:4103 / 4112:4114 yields 0.03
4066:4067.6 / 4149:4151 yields 0.25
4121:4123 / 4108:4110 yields -0.10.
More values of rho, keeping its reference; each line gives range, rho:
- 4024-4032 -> 4024.24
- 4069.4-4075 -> 4074.59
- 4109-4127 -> 4109.45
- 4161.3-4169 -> 4161.82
